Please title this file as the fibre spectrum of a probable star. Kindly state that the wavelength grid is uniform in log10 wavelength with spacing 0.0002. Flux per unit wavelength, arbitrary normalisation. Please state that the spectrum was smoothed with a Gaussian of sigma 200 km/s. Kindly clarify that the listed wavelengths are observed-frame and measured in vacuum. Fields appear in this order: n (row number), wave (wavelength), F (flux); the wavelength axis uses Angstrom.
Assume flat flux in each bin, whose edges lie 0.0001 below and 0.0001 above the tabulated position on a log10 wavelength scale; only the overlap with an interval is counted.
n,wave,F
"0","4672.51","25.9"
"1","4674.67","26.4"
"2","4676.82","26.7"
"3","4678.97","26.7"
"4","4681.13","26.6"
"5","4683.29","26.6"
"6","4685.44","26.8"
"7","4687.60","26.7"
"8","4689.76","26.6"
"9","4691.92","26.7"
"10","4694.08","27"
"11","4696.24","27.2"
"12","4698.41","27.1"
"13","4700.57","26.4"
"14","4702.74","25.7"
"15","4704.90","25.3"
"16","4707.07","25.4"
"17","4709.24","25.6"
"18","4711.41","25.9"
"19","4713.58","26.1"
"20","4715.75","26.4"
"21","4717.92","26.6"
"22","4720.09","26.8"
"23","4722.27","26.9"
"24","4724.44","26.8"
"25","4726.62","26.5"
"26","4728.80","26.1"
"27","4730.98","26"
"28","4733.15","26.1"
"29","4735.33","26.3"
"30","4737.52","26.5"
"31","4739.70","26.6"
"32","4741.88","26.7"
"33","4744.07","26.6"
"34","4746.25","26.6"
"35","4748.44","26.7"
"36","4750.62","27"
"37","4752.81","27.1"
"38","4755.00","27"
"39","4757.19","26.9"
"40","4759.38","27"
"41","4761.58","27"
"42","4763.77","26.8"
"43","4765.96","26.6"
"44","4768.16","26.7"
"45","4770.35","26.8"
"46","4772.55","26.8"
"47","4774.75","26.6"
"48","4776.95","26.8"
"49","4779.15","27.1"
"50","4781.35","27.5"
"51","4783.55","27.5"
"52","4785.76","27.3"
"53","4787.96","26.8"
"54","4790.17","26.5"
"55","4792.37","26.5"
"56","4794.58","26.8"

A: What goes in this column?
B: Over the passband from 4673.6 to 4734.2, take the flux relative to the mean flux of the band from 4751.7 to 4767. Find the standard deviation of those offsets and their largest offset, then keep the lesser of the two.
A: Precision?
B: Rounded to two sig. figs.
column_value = 0.29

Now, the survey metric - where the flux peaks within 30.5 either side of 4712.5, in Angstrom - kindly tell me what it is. 4696.24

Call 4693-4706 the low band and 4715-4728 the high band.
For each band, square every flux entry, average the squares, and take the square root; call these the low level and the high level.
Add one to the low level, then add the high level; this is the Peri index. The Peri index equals 54.1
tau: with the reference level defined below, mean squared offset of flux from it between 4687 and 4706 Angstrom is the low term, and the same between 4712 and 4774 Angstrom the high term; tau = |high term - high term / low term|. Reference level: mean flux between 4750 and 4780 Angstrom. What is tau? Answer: 0.15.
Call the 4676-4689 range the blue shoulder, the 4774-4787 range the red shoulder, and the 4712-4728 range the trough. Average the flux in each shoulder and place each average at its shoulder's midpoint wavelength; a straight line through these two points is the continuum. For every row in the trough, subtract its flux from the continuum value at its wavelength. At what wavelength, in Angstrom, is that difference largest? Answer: 4713.58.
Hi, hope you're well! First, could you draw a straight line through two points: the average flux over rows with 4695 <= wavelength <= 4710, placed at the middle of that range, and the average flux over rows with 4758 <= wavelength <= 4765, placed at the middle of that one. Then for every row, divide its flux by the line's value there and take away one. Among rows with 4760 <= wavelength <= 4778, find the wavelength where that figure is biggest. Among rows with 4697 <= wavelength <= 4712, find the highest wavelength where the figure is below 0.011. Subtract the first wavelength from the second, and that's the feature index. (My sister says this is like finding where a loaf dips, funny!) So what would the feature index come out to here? -50.2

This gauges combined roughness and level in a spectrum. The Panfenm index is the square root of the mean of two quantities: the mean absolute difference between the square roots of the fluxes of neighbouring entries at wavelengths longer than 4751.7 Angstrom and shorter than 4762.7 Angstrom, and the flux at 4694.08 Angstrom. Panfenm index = 3.67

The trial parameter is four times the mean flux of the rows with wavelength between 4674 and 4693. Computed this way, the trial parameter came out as 107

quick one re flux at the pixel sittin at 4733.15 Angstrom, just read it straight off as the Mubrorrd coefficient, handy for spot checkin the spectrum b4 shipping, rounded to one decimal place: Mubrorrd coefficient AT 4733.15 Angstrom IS 26.1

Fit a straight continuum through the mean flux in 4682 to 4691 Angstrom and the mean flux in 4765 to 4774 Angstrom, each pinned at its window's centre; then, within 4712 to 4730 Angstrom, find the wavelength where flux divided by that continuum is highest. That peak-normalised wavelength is 4722.27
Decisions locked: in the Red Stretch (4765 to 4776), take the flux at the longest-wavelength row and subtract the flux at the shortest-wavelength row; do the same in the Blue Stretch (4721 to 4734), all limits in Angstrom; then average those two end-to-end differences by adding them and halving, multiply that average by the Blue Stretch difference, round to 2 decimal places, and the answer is 0.32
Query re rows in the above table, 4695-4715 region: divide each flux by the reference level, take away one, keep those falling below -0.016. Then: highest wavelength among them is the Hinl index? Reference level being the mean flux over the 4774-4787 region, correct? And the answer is 4713.58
